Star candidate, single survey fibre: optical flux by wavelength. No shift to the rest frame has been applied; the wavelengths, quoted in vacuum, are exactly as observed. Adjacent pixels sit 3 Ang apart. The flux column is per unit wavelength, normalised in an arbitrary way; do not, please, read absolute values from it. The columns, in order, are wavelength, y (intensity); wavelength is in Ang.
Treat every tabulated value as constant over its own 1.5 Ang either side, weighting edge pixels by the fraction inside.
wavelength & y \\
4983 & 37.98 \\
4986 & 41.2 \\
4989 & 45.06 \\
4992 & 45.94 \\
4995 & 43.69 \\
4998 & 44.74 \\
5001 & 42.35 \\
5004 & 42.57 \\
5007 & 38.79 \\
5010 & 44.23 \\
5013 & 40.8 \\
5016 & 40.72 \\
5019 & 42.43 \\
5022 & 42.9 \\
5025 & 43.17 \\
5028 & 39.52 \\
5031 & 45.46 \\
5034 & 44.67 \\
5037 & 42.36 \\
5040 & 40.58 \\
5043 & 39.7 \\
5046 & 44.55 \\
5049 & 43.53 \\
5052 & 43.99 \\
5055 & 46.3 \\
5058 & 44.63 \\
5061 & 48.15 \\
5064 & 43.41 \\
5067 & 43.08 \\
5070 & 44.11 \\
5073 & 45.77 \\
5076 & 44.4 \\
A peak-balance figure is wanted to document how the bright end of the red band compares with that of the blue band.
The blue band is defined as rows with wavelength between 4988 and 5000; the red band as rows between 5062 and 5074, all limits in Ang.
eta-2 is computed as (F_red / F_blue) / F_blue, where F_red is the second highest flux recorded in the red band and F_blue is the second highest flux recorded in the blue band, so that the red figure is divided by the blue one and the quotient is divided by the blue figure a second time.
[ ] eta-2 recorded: 0.0217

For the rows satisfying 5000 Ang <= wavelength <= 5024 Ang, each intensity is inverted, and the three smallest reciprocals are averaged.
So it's 0.0231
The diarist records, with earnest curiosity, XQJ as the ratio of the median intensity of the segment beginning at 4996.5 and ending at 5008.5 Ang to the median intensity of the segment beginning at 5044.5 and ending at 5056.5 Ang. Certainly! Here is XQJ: 0.96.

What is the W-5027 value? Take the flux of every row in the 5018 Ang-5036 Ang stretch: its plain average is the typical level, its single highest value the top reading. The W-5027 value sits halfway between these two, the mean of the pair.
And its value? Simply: 44.2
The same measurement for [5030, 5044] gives 44.0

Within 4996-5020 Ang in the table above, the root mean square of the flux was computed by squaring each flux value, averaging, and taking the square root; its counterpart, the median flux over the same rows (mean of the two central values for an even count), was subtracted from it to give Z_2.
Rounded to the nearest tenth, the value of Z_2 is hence -0.3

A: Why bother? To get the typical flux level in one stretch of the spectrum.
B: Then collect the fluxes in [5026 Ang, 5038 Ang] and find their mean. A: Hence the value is 43.0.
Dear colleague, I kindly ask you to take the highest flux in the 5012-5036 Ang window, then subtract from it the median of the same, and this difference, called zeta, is 2.8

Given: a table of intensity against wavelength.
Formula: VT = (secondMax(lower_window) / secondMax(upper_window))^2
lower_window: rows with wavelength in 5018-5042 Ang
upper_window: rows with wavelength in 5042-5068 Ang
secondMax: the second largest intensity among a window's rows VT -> 0.931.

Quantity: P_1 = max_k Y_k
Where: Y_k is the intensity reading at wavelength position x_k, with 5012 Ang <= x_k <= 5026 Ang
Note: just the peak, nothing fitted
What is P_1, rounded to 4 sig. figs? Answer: 43.17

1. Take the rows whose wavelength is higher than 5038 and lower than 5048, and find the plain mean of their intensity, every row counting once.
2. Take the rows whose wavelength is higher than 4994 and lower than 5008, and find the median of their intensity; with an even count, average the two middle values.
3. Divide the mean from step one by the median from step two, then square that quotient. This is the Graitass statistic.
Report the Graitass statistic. 0.96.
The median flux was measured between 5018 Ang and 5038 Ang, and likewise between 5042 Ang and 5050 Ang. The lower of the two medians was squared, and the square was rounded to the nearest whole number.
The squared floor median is 1840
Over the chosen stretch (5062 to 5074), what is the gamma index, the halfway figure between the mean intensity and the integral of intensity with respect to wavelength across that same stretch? 287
